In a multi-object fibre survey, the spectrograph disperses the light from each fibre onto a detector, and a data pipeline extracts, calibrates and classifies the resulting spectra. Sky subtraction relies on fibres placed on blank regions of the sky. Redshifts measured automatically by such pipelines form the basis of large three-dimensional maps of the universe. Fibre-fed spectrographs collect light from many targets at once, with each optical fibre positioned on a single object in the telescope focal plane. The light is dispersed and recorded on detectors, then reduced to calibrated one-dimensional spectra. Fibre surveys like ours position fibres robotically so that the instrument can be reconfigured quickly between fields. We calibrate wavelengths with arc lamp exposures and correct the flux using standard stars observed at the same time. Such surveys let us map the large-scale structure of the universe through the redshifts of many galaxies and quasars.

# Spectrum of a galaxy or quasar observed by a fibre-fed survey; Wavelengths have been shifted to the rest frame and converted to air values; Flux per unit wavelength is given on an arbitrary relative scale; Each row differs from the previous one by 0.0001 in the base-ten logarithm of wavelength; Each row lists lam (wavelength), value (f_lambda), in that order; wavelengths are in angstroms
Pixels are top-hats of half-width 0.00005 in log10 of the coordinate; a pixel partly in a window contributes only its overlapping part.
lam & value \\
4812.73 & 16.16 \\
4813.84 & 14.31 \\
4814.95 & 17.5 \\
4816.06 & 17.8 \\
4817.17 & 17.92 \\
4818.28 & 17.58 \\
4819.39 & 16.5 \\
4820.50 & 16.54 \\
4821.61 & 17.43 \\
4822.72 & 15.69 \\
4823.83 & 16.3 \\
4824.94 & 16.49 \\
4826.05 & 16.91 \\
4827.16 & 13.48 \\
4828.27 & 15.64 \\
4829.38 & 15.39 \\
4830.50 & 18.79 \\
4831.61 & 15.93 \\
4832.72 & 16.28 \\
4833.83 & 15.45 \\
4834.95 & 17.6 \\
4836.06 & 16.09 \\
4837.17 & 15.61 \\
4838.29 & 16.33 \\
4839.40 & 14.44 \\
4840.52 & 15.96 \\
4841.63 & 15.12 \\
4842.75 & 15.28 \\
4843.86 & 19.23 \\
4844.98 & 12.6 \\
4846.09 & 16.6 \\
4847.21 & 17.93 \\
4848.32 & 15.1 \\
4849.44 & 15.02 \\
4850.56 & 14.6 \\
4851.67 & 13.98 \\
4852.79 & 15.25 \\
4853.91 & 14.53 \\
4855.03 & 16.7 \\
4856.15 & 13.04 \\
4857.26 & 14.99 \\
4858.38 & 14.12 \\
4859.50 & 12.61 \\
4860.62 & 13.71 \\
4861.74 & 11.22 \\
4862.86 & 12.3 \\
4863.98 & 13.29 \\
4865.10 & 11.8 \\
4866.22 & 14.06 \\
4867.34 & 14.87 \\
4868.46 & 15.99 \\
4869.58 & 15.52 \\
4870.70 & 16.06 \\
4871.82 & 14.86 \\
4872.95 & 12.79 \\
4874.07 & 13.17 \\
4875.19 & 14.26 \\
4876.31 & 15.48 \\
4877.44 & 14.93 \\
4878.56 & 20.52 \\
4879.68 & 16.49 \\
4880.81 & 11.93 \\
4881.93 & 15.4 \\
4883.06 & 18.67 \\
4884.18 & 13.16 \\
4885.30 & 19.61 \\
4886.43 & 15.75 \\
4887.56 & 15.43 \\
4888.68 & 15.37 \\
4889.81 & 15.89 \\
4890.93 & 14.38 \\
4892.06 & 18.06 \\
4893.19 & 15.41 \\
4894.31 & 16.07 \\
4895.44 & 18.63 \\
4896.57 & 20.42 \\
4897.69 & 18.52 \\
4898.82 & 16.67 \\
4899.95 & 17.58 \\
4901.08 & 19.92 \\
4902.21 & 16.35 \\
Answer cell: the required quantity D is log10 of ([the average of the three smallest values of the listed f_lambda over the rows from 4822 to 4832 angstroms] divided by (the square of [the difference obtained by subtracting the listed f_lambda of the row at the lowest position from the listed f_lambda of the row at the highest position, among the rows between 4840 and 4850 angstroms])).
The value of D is 1.2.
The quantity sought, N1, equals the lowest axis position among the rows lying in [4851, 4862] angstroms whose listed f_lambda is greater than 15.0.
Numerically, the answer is 4852.79 angstroms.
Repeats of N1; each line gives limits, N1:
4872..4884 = 4876.31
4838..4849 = 4838.29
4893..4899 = 4893.19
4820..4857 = 4820.50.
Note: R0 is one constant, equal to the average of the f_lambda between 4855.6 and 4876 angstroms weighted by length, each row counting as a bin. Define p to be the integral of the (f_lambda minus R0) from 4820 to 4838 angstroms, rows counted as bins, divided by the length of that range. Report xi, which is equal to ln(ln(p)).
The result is -0.14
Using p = 2.4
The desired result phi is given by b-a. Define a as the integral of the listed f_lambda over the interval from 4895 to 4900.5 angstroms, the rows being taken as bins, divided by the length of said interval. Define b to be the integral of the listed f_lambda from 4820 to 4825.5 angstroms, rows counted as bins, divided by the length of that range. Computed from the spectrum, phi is -1.9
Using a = 18.4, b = 16.5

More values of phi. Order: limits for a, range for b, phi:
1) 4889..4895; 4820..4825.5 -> 0.5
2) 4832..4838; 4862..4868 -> -3.0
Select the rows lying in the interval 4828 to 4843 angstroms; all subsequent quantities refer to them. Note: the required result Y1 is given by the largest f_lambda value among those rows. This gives 18.79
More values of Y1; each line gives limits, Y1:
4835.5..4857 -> 19.23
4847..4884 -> 20.52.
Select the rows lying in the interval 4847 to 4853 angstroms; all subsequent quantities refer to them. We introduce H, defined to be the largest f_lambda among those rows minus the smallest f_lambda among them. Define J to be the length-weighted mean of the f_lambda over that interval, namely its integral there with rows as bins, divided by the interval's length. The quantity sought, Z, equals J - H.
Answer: 11.2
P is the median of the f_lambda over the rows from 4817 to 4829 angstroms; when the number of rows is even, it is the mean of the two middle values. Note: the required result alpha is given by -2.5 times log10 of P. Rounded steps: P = 16.5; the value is -3.04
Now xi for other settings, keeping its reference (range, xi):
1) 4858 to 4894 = -2.54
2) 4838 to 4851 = -0.50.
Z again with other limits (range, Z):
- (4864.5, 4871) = 10.4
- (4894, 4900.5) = 13.7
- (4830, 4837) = 13.3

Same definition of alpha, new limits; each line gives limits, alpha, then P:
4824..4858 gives -2.98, 15.5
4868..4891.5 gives -2.97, 15.4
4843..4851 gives -2.95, 15.1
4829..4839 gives -3.02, 16.1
